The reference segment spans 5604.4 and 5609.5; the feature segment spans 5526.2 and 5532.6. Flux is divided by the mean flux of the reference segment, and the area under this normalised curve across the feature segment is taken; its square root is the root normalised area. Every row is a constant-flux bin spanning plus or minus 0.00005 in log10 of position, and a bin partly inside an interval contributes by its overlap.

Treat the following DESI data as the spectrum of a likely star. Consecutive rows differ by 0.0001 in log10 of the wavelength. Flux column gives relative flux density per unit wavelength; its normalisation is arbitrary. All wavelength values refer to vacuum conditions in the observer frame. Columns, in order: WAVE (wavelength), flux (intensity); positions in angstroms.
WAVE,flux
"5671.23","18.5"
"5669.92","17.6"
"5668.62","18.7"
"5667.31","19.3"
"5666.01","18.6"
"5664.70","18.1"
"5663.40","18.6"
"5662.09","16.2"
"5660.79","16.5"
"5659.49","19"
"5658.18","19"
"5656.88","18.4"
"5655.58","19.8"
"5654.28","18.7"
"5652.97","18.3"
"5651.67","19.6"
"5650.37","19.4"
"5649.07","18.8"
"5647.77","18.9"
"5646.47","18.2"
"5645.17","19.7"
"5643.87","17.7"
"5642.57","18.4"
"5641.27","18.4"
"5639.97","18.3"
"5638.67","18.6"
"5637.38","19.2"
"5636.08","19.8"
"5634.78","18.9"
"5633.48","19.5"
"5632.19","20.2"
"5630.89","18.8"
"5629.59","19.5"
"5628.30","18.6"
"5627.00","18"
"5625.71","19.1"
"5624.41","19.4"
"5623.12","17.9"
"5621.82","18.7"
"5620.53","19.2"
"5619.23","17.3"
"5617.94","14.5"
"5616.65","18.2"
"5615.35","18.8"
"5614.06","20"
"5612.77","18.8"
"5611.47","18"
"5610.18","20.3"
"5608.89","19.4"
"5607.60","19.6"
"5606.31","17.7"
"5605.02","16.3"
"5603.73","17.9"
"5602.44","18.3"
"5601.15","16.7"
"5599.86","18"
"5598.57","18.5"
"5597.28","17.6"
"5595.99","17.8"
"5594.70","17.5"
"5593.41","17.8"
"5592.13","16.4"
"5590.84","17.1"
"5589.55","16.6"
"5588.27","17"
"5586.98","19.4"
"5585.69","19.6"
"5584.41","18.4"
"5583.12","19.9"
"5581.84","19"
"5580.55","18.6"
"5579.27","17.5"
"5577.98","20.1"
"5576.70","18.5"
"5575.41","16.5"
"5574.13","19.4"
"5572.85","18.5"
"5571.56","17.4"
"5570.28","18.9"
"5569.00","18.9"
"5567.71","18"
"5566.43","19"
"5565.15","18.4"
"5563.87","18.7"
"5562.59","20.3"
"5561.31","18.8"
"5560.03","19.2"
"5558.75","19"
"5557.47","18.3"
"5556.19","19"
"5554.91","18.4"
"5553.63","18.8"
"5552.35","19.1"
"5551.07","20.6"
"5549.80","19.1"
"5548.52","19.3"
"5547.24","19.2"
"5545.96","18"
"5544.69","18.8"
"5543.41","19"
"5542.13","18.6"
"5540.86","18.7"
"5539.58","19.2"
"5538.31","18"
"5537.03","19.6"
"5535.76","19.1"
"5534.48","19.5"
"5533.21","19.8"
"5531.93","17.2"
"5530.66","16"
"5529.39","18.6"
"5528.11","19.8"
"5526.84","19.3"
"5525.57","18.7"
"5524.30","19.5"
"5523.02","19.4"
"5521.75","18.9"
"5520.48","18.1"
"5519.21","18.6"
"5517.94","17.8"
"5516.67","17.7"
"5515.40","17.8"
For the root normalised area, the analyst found 2.52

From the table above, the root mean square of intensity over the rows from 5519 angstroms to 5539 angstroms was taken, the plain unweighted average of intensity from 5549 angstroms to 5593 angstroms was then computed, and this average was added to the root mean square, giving 37.4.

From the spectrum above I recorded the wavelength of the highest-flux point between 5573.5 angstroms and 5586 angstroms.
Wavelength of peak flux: 5577.98 angstroms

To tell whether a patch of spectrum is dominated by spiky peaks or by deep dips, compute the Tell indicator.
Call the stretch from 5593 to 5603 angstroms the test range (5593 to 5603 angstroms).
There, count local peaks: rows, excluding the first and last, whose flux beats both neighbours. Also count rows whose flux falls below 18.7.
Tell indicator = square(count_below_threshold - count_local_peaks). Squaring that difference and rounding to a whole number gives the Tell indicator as 36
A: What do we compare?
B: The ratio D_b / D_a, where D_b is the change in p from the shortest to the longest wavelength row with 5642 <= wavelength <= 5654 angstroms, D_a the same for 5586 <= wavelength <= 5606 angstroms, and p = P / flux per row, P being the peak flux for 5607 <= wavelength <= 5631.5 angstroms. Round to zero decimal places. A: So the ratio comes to 0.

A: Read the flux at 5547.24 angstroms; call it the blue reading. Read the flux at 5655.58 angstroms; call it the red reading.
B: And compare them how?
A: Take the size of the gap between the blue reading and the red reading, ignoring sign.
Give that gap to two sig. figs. 0.60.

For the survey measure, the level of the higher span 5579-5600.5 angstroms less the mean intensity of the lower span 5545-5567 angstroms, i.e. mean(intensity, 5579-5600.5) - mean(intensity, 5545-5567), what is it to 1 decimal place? -1.0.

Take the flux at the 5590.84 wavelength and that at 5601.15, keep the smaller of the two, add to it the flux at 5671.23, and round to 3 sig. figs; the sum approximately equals 35.2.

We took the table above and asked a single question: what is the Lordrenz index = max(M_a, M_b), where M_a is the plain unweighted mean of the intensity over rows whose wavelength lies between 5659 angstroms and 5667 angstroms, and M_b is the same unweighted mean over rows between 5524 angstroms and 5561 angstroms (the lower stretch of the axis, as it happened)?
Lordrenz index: 18.9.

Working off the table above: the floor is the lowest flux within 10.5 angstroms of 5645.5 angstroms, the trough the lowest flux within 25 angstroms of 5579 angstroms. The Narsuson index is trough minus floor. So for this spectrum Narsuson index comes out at -1.3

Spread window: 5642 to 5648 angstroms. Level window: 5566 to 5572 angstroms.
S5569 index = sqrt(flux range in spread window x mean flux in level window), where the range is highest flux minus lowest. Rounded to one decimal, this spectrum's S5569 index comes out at 6.1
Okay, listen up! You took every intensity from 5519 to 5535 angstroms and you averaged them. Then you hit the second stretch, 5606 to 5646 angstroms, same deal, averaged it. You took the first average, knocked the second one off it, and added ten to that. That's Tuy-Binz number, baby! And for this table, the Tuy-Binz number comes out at 10.0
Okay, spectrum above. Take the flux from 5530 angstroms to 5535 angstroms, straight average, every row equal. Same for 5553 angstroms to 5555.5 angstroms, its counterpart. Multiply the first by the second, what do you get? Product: 337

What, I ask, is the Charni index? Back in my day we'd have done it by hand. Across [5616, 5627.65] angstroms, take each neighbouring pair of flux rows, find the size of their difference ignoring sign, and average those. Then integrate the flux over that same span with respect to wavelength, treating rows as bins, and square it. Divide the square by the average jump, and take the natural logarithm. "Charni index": 10.2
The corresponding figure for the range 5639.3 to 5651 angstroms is 11.1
